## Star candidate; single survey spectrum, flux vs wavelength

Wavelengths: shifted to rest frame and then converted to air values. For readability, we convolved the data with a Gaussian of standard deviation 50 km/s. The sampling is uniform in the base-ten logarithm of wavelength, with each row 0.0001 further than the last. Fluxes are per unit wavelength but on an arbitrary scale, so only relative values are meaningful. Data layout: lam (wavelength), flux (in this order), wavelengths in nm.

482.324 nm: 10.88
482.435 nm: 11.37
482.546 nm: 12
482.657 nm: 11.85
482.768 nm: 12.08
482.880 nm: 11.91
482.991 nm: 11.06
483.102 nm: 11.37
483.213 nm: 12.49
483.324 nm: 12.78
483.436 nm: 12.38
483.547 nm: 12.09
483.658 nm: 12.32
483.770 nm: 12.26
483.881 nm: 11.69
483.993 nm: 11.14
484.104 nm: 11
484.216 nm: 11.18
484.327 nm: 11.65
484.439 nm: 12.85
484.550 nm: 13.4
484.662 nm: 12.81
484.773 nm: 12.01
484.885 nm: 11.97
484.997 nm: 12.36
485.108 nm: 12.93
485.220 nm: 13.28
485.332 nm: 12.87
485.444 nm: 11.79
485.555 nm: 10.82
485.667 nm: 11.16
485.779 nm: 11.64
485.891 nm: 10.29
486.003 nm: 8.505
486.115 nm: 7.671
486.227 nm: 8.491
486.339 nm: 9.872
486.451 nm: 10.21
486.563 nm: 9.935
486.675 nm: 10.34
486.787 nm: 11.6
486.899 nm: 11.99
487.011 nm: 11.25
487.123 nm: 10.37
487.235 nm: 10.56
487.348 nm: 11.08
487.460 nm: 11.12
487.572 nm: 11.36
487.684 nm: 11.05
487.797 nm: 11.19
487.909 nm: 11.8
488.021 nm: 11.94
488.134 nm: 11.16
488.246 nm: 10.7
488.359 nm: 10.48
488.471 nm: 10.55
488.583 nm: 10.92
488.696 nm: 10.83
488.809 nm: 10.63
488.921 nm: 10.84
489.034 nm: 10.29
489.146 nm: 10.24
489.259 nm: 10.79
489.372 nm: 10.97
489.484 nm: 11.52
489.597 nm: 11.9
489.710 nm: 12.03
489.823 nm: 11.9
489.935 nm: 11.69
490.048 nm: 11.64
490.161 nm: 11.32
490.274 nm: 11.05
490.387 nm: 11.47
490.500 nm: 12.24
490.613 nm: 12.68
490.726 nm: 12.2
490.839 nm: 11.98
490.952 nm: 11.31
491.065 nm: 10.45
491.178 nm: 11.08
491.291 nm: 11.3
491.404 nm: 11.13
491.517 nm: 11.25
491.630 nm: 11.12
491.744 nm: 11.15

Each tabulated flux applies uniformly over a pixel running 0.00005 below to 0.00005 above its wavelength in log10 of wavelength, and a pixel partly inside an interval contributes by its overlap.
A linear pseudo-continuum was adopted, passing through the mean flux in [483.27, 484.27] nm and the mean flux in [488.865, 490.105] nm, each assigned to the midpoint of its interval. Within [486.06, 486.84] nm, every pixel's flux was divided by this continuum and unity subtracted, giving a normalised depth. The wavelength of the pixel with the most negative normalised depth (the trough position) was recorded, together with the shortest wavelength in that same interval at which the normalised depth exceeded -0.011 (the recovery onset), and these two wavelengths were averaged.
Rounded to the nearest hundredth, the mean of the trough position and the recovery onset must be 486.45 nm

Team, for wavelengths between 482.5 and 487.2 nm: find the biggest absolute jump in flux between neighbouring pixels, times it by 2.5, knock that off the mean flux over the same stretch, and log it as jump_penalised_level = 7.0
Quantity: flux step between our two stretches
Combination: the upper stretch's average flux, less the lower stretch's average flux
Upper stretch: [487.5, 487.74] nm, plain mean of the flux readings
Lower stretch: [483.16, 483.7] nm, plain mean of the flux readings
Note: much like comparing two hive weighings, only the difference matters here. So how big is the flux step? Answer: -1.2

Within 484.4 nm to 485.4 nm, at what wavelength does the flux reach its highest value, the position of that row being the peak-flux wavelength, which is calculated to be 484.550 nm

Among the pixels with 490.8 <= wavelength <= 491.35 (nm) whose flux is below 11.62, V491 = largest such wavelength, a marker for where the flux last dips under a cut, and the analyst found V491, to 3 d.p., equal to 491.291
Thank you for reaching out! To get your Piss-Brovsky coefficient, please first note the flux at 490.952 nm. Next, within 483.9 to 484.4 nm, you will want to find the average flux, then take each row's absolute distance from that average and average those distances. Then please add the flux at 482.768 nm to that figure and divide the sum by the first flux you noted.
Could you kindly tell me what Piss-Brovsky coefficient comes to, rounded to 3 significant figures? 1.09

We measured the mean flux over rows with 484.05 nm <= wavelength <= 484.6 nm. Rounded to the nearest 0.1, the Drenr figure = 12.0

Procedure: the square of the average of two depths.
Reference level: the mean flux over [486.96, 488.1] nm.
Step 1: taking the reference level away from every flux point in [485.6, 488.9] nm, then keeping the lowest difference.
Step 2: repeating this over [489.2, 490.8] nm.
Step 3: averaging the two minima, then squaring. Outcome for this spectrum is 3.8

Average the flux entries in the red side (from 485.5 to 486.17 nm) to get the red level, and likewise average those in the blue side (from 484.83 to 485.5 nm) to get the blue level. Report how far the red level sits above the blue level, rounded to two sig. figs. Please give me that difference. -2.5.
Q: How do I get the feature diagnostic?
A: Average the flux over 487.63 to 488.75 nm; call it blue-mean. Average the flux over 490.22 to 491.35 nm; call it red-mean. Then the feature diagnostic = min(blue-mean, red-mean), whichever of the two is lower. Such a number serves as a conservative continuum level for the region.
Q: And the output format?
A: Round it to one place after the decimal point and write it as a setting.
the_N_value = 11.1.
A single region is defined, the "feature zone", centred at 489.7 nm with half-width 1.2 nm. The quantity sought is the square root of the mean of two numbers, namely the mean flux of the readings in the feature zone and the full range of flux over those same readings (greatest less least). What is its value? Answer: 2.63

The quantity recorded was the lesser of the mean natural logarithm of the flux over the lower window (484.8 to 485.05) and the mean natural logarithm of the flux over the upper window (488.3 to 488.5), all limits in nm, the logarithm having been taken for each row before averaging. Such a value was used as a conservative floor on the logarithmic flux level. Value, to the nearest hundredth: 2.35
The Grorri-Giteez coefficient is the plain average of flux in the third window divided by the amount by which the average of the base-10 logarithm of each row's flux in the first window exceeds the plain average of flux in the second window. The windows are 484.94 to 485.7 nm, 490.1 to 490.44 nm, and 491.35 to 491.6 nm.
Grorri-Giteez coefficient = -1.10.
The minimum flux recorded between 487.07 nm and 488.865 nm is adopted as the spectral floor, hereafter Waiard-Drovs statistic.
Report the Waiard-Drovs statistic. 10.37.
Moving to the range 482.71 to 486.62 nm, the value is 7.671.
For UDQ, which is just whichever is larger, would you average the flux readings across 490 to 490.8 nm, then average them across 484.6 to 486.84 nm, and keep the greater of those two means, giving 11.80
